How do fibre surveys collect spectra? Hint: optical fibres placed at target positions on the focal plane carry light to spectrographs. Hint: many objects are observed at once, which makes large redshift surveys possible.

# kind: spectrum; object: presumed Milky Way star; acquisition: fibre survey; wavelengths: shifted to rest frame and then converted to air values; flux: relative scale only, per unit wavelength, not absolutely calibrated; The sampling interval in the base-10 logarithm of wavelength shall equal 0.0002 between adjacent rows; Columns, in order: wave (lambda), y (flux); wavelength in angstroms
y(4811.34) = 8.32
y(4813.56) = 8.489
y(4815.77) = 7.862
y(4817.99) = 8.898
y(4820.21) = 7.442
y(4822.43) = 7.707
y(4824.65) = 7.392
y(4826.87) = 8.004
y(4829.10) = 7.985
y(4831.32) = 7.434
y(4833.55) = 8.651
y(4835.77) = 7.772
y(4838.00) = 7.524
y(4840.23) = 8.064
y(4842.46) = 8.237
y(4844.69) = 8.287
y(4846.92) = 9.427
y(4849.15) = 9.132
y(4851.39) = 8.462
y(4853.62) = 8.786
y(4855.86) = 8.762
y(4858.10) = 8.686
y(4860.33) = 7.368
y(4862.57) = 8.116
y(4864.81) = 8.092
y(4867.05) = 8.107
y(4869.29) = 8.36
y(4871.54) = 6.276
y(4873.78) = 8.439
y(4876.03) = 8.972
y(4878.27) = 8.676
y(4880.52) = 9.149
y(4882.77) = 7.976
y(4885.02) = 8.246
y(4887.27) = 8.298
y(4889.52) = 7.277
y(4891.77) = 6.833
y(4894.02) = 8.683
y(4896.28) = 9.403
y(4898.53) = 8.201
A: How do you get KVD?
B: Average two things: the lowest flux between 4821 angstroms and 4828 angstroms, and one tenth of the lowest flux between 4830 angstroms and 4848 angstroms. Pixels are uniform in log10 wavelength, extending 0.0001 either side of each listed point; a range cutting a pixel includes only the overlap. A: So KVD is 4.07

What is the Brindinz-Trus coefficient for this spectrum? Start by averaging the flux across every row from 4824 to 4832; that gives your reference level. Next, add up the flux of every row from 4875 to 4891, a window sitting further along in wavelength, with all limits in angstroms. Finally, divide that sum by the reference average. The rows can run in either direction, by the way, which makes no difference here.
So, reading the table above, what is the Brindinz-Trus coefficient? 7.6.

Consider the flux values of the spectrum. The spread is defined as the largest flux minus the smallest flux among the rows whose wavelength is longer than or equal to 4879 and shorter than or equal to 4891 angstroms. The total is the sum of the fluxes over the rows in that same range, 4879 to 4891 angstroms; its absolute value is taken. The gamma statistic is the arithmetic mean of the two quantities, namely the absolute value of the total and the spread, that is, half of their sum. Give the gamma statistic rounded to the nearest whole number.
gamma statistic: 21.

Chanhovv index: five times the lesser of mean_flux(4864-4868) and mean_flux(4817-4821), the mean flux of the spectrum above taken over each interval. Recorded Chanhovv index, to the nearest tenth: 40.5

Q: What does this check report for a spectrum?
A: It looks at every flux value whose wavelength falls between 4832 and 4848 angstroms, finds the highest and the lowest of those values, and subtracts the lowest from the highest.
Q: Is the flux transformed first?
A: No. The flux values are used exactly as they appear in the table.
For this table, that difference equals 1.9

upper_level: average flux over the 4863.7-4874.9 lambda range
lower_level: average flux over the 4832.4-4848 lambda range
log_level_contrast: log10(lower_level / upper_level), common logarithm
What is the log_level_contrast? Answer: 0.02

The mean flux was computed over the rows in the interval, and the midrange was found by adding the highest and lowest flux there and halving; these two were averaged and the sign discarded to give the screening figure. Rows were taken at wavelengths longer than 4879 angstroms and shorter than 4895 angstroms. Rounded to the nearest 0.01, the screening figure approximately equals 8.03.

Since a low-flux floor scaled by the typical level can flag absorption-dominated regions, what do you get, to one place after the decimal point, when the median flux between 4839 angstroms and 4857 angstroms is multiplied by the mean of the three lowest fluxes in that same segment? 70.6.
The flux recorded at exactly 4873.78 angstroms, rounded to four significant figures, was 8.439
